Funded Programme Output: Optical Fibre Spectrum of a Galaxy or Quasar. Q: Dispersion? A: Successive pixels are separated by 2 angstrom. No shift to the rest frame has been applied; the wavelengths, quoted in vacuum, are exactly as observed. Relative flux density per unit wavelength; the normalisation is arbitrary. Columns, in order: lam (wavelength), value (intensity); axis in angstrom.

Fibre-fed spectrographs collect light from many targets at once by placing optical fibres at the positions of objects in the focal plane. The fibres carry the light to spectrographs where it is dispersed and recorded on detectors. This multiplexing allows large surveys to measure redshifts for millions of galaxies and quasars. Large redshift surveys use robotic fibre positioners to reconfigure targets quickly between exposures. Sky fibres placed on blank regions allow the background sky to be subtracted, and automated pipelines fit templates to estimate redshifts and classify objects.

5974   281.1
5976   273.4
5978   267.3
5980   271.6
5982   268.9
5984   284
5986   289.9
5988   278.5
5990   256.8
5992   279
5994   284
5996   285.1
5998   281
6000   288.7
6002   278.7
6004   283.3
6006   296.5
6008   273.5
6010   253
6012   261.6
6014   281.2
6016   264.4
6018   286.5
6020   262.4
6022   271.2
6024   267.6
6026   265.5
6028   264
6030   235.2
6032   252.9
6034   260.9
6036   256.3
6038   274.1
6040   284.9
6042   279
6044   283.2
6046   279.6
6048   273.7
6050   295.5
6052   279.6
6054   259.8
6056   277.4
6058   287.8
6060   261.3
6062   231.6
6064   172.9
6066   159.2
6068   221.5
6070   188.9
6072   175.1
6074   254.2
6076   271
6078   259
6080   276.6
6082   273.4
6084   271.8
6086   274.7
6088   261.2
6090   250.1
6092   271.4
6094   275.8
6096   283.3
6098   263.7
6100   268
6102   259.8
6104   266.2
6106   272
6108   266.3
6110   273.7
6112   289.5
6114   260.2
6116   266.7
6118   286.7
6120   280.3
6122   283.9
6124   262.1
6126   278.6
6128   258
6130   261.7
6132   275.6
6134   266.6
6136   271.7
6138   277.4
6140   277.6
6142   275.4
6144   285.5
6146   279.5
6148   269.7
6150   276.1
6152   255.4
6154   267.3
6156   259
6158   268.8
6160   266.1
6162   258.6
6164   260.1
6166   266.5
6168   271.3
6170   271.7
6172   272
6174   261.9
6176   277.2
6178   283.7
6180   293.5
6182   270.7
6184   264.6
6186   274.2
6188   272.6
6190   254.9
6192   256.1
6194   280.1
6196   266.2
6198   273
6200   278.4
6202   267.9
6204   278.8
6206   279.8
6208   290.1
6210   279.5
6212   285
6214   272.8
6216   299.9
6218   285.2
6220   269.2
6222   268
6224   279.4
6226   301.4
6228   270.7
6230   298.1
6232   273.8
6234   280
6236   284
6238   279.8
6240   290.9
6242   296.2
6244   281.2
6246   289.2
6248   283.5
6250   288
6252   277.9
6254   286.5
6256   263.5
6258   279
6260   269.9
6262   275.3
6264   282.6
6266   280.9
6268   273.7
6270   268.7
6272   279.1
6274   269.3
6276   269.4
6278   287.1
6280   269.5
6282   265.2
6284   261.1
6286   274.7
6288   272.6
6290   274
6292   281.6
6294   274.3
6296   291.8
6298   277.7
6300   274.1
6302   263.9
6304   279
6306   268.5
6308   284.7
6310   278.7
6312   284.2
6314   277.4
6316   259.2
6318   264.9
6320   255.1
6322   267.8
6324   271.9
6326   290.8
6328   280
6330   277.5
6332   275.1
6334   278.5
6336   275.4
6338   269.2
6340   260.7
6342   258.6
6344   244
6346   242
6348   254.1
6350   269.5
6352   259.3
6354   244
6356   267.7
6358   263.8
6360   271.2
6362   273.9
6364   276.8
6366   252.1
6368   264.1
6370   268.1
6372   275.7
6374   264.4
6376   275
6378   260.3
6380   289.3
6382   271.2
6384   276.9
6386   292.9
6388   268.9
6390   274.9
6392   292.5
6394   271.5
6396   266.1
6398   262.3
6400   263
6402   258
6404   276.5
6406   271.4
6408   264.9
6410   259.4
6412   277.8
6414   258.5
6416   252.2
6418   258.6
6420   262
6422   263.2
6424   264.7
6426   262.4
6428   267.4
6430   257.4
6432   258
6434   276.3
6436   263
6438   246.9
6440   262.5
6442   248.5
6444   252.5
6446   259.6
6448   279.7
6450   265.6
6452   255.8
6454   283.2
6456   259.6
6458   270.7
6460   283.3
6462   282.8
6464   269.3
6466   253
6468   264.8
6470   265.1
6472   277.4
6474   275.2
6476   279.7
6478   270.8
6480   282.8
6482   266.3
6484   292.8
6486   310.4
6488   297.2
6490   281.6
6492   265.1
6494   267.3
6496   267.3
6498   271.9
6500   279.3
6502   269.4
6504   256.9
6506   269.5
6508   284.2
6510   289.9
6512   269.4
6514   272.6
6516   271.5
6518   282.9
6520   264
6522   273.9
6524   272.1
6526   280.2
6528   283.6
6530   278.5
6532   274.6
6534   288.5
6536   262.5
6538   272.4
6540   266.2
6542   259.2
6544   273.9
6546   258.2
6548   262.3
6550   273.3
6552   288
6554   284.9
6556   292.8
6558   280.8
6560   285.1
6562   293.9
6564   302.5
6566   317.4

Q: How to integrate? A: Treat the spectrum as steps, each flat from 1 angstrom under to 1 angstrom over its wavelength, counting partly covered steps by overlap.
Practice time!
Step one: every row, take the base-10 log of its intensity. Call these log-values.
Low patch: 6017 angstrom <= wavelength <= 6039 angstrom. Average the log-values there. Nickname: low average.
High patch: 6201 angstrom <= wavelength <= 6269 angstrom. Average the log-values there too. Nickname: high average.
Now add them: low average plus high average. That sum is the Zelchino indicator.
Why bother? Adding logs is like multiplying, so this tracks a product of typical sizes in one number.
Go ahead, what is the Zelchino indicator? 4.87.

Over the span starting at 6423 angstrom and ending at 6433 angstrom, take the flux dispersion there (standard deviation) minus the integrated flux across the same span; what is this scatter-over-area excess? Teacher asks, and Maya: -2616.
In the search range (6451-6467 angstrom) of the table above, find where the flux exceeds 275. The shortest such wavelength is 6454 angstrom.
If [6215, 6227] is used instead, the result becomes 6216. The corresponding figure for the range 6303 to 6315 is 6304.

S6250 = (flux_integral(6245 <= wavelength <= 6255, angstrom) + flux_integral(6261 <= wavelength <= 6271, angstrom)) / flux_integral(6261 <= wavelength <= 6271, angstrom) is 2.03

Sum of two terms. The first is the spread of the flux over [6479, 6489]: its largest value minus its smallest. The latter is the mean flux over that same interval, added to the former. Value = 334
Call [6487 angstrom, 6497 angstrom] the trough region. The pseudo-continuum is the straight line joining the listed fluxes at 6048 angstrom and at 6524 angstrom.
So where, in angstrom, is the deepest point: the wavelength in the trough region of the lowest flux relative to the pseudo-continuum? 6492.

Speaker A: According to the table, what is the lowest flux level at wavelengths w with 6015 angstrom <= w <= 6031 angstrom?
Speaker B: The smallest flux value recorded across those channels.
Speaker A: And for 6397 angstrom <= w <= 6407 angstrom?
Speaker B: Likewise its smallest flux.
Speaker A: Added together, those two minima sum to 493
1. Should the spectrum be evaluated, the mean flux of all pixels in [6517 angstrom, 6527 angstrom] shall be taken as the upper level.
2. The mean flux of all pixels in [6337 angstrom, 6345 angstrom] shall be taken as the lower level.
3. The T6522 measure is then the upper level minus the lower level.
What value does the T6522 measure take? 16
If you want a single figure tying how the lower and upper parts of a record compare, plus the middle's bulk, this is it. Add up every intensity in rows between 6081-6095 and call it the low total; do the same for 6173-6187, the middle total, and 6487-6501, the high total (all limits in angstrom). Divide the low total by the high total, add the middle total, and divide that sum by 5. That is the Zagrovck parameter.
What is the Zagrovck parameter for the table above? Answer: 385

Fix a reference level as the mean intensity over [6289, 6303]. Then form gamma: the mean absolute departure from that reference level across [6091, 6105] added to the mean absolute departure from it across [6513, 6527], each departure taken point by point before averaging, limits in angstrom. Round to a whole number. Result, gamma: 15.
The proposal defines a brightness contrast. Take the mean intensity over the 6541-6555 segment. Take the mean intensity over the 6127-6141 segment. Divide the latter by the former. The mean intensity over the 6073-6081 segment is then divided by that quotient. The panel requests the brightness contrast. 267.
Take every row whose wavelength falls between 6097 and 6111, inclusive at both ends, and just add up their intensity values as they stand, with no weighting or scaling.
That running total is 1870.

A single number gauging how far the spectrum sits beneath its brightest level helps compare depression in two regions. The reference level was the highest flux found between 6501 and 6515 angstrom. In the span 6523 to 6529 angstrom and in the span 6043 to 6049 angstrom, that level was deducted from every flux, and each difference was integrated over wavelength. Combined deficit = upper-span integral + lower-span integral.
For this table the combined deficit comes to -134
